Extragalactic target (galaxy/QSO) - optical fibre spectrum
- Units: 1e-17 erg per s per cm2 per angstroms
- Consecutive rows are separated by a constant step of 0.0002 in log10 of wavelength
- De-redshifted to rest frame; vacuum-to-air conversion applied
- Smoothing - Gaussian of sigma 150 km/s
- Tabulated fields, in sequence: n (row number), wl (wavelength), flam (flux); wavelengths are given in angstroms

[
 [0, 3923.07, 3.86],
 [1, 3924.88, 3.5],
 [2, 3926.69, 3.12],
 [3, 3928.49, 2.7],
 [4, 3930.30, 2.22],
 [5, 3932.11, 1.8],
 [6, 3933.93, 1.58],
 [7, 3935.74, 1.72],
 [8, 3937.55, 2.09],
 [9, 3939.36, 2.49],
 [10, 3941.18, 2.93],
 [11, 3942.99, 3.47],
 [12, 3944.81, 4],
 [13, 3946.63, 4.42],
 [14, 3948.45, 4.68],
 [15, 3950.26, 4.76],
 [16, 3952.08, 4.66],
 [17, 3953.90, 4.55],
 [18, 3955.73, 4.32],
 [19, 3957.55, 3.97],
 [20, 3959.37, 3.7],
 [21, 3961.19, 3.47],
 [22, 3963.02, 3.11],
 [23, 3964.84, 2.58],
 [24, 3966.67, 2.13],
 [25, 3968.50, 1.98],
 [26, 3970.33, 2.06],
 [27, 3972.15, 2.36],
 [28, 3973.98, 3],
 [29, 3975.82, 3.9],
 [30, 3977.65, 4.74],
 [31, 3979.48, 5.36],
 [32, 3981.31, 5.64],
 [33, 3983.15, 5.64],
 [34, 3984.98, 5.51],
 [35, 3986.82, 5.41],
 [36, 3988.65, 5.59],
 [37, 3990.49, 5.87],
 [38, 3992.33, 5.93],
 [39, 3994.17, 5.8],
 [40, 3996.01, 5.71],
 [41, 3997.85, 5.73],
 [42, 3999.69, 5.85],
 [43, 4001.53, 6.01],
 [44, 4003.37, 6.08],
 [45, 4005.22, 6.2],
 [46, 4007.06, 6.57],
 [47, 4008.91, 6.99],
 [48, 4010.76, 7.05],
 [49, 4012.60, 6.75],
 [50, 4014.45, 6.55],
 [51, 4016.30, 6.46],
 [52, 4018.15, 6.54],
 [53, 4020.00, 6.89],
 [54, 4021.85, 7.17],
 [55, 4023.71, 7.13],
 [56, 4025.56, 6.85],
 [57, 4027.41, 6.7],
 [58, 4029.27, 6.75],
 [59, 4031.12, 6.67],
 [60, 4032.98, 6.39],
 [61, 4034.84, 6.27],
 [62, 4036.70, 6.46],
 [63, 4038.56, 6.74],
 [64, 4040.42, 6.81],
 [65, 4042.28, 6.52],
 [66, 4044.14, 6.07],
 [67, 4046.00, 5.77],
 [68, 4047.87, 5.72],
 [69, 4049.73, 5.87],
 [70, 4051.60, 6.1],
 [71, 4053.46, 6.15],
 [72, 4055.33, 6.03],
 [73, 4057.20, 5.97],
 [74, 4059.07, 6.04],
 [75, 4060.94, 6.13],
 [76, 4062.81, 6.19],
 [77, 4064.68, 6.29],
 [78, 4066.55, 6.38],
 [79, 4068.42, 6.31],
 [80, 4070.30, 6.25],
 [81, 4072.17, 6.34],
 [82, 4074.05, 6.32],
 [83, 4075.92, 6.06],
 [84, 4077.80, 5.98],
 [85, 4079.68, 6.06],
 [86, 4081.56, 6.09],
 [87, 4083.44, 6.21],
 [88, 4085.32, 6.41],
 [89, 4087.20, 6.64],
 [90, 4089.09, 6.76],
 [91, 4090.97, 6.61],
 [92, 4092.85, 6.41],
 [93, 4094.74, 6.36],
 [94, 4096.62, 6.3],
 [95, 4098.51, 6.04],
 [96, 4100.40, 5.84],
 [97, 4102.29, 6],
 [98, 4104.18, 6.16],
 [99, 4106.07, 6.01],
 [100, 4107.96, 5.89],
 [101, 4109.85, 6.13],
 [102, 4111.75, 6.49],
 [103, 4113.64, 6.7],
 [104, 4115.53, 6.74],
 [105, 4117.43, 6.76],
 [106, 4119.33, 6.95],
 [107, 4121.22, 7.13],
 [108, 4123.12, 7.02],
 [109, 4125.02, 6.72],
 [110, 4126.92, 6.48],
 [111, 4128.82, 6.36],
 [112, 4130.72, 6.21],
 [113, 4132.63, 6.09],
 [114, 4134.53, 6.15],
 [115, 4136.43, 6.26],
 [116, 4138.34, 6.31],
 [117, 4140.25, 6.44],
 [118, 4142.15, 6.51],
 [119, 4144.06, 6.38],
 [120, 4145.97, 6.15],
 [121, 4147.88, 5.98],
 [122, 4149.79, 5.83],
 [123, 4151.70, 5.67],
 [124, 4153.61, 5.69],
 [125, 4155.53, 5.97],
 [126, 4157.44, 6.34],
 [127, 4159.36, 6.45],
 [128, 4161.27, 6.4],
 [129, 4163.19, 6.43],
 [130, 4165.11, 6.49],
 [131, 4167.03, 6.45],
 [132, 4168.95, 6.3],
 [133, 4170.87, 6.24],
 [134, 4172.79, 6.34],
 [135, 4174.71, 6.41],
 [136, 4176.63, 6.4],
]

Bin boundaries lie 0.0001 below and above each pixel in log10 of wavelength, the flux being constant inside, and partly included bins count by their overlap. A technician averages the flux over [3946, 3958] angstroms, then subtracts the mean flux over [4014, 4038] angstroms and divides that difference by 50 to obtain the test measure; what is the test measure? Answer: -0.044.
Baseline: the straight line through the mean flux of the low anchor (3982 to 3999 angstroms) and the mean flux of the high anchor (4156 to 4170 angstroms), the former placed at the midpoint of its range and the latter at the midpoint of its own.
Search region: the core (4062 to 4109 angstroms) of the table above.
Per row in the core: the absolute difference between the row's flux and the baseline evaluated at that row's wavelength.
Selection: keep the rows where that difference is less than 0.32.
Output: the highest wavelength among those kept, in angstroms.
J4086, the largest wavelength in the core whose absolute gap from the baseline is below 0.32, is 4107.96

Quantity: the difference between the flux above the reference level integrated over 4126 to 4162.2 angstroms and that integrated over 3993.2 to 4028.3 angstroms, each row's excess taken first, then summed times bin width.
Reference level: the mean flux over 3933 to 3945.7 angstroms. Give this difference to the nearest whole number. -6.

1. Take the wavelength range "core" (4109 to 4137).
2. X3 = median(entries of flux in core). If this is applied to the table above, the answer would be 6.49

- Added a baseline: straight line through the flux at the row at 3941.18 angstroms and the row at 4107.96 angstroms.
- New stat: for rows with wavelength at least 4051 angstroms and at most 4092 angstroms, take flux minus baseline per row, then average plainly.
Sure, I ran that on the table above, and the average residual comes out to 1.0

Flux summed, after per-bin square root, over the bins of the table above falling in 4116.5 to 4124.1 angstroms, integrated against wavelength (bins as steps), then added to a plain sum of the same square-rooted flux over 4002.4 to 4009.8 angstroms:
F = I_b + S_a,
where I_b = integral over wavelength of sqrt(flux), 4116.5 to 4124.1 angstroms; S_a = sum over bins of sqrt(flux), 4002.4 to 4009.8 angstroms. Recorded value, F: 30.2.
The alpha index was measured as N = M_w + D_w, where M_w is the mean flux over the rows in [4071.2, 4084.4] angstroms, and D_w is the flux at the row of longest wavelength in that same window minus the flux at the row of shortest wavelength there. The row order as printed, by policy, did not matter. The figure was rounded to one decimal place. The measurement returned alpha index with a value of 6.0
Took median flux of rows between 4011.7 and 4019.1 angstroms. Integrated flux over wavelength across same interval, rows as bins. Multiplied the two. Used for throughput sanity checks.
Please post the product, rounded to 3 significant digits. 318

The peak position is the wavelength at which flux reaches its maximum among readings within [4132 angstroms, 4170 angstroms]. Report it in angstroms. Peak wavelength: 4142.15 angstroms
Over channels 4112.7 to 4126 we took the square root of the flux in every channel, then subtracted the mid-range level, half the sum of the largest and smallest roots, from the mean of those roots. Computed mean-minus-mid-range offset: -0.010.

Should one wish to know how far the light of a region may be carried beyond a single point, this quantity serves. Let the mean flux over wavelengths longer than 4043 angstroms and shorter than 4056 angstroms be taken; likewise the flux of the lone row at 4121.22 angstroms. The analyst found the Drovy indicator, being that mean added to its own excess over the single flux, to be 4.8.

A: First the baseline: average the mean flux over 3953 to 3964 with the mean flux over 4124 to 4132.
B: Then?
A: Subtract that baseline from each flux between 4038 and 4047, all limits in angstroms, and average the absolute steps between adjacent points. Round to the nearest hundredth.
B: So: 0.28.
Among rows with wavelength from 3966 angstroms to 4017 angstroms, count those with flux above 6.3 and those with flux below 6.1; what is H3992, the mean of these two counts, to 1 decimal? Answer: 13.5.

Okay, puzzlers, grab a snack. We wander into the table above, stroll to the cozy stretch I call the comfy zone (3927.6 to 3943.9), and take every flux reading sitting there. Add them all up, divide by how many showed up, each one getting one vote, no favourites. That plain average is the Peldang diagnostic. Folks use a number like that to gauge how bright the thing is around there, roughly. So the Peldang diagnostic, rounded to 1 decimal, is 2.3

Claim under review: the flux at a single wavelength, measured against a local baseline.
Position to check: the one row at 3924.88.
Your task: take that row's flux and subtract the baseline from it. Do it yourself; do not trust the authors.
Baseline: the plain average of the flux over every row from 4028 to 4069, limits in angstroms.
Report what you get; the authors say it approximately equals -2.8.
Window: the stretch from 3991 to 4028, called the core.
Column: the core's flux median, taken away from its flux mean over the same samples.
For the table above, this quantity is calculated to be -0.10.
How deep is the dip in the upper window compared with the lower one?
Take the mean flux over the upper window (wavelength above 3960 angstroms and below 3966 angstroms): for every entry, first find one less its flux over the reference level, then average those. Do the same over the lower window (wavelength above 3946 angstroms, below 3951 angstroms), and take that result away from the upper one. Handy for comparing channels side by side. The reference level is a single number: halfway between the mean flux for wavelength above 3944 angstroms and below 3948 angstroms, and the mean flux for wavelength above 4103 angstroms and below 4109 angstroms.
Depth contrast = 0.31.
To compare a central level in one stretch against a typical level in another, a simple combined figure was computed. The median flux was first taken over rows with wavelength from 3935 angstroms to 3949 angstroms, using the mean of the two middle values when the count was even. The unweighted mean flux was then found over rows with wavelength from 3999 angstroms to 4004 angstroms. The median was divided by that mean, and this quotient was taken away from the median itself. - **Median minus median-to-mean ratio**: 2.7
